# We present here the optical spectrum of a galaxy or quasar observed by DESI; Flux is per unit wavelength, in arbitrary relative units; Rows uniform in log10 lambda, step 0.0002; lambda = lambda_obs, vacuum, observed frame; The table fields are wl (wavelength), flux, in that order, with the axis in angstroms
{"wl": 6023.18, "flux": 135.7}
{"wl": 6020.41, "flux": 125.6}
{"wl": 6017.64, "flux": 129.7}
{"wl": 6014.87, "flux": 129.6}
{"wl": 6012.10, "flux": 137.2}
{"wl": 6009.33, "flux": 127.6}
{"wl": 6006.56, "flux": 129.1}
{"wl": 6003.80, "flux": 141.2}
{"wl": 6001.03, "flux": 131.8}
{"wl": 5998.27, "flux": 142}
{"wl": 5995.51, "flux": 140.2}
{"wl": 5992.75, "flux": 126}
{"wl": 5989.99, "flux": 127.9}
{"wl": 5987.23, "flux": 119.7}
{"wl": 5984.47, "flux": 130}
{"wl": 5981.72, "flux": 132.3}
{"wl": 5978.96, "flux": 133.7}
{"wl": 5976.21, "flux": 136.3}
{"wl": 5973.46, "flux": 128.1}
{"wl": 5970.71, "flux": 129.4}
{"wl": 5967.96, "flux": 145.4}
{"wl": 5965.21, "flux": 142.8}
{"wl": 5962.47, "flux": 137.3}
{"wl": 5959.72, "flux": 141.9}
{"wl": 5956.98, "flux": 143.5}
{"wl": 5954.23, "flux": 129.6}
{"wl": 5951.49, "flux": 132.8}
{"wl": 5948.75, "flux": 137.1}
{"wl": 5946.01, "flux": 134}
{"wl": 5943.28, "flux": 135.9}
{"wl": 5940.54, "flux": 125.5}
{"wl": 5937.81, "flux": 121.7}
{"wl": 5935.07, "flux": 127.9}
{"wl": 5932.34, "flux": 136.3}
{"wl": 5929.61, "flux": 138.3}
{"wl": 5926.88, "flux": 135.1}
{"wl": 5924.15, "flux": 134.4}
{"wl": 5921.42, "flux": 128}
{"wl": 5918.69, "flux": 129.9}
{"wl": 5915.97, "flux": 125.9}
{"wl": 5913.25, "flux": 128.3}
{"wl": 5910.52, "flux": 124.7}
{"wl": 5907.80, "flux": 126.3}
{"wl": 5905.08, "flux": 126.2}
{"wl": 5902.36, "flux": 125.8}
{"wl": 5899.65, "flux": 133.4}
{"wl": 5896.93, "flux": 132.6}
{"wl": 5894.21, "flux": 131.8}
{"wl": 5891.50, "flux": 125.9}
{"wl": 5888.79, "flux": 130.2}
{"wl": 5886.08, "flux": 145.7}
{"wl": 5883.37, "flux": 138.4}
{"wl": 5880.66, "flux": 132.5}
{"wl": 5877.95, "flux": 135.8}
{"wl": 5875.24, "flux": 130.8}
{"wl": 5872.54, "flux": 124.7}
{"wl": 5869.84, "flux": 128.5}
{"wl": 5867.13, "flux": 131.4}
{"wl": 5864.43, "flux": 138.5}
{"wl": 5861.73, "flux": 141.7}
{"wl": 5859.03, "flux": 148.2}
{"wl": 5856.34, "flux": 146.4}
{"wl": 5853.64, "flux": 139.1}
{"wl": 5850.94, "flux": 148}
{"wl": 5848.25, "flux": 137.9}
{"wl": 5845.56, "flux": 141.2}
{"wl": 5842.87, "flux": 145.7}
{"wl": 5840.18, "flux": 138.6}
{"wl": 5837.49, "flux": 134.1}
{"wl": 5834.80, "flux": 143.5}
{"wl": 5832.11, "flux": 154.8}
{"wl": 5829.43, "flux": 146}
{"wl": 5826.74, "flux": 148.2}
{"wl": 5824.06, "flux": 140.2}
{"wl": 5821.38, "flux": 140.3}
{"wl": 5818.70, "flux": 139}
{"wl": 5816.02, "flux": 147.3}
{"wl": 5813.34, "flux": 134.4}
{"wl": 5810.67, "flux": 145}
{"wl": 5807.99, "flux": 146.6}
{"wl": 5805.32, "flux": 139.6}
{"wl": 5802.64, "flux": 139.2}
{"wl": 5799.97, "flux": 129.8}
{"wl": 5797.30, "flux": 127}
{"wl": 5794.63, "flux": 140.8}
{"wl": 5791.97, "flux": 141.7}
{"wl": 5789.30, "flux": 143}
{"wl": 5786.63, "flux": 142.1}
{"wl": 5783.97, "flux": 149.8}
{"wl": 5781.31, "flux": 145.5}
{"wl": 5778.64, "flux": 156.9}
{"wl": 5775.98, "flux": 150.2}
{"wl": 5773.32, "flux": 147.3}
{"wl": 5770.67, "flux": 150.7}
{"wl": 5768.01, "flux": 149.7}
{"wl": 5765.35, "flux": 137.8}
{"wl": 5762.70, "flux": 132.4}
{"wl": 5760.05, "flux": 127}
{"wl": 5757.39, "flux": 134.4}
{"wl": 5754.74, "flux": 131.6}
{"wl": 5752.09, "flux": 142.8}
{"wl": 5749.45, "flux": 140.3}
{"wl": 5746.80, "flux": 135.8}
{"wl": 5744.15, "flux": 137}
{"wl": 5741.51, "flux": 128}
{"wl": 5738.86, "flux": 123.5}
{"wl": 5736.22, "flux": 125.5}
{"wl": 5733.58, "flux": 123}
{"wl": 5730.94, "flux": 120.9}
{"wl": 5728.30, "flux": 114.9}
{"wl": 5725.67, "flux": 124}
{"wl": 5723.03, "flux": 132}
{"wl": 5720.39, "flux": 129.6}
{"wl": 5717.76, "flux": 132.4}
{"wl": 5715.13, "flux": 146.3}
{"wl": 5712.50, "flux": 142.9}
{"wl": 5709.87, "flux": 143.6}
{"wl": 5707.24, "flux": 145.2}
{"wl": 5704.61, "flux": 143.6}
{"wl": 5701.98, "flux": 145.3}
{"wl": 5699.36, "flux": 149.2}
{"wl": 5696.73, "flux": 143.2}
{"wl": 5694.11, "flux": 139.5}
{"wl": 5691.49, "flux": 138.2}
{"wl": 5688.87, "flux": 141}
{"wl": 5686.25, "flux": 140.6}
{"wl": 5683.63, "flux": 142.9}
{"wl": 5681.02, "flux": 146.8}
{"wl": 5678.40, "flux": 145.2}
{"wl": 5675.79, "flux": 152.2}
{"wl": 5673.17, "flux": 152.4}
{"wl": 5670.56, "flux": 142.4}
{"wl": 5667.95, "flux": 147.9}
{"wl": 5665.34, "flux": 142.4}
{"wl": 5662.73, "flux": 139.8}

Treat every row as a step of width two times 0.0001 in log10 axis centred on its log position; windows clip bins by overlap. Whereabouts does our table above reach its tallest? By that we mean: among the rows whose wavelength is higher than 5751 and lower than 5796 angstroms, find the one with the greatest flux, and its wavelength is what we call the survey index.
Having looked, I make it 5778.64 angstroms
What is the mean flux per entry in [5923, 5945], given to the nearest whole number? 132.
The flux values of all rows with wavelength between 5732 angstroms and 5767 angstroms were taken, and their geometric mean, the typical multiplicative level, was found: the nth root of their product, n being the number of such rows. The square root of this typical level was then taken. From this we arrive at 11.5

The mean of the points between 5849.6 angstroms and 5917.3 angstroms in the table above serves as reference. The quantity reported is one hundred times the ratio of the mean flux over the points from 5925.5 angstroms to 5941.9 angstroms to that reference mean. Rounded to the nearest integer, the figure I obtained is 98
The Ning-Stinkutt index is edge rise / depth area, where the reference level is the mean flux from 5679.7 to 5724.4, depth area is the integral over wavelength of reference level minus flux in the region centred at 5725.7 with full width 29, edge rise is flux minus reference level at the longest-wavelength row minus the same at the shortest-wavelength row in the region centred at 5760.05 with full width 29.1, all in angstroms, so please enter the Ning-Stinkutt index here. 0.03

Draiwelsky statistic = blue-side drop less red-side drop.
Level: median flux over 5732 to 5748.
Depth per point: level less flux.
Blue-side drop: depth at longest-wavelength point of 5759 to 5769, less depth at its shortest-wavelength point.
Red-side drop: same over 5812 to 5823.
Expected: -17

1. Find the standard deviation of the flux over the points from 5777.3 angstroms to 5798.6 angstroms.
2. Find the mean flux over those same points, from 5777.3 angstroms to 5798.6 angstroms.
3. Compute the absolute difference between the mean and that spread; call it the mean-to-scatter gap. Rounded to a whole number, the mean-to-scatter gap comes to 135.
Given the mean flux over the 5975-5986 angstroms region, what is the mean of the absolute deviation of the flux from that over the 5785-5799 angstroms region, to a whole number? 8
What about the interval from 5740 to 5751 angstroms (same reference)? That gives 5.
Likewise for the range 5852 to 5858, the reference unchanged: 10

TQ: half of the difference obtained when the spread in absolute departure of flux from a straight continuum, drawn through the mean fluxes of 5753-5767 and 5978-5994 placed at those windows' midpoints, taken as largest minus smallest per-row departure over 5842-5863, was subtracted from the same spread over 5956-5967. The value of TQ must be -2.2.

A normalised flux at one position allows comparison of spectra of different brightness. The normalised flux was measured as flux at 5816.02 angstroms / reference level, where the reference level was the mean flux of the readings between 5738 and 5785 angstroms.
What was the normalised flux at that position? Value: 1.05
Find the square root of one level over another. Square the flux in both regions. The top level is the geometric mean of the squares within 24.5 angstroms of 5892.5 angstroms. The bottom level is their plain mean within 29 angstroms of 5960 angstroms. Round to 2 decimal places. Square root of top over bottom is 0.98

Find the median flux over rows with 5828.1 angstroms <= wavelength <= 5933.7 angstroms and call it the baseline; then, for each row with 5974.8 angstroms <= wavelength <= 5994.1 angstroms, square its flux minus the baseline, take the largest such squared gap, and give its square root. 15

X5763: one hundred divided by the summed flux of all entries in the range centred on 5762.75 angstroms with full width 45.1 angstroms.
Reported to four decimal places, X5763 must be 0.0417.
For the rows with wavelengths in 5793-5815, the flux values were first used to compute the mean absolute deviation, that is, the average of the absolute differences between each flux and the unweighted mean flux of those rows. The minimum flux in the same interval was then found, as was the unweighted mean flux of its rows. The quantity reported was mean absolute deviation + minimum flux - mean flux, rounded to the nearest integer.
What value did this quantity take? -5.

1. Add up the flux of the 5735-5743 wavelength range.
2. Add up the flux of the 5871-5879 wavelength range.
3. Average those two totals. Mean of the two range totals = 384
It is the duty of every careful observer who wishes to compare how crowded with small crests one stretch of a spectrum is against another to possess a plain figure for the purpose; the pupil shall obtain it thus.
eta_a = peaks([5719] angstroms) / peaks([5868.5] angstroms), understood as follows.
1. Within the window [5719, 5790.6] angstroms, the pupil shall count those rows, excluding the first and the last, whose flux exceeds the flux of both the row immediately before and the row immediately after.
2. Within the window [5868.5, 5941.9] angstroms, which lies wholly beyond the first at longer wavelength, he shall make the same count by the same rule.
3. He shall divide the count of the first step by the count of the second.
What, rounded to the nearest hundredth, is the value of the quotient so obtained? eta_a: 1.14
